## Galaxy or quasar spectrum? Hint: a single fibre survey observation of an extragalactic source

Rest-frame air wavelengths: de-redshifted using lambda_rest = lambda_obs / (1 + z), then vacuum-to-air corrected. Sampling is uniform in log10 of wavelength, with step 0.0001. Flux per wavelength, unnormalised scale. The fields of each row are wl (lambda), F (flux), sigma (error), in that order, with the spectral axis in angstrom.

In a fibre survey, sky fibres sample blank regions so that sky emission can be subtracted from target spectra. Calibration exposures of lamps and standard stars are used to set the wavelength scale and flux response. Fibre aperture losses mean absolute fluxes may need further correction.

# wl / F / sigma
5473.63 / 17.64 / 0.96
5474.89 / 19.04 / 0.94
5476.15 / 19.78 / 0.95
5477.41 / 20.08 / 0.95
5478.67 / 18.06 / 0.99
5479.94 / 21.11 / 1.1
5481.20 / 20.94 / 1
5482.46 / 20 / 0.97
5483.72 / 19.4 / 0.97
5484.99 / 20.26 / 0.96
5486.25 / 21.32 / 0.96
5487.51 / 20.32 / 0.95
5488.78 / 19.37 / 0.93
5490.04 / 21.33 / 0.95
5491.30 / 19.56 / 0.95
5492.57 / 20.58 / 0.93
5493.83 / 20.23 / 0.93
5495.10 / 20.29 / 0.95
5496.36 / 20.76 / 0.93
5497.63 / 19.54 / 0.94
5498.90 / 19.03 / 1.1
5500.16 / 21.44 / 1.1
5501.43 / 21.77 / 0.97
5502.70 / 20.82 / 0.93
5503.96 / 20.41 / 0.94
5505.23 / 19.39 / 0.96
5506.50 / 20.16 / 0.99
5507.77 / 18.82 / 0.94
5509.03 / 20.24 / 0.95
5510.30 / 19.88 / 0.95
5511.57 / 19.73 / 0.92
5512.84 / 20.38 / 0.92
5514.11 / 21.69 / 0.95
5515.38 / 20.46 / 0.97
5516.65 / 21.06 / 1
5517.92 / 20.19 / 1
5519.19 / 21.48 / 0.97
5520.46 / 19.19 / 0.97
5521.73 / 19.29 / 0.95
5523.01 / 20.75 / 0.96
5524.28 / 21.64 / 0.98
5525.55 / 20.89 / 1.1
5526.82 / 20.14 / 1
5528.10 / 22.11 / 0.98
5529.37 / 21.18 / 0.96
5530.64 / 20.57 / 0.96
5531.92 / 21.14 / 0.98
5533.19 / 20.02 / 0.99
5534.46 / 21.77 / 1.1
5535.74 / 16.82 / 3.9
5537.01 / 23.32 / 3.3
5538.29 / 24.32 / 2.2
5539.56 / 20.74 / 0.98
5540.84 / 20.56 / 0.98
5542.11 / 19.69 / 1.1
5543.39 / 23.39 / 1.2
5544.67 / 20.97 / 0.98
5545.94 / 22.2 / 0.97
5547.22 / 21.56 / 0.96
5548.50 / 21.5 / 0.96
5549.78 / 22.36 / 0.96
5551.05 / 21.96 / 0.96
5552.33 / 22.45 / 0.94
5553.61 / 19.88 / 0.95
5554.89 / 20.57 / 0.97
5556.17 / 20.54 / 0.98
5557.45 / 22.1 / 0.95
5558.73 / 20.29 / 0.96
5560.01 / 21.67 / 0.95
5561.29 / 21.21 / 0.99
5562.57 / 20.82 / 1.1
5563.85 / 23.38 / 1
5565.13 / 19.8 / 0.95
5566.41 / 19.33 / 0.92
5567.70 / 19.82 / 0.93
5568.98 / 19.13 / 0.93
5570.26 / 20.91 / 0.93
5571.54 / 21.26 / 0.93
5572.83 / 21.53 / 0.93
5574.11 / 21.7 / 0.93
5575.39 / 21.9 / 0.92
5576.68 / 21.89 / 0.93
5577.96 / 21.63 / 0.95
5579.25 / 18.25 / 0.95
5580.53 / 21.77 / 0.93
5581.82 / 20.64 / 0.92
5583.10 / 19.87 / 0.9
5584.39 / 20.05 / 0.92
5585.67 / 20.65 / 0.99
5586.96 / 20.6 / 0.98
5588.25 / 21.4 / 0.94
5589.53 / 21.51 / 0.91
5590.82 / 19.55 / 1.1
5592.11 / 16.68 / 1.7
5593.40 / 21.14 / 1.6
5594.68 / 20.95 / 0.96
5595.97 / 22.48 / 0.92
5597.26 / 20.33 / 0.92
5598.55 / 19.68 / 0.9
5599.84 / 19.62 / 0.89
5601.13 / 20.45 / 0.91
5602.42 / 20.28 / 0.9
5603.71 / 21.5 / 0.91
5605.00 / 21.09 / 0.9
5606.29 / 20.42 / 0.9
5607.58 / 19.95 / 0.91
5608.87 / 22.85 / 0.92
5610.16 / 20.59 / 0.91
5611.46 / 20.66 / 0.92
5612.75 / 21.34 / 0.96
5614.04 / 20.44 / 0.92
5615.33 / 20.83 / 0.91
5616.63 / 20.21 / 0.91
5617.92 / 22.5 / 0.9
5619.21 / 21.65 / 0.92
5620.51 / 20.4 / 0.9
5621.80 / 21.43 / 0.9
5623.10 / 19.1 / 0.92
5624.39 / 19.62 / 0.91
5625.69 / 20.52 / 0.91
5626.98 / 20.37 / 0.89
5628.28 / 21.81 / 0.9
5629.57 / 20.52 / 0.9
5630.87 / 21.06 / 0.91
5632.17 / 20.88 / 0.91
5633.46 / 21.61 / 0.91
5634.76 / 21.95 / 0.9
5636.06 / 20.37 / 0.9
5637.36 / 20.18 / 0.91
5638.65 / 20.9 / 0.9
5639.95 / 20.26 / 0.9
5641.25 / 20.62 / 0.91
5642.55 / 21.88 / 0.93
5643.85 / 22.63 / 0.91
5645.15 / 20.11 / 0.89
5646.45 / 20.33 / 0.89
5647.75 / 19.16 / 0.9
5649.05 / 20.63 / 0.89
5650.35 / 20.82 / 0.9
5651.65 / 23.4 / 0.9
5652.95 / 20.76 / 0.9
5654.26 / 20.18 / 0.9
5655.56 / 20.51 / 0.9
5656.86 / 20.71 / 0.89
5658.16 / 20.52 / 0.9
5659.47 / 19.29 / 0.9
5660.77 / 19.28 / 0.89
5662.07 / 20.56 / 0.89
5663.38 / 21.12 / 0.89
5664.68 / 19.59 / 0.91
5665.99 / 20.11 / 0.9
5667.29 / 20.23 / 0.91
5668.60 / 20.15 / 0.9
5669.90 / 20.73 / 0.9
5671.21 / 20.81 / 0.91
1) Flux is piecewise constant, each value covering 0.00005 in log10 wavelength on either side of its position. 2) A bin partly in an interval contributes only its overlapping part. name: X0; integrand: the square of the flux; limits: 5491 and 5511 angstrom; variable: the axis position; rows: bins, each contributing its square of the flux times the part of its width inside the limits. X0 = 8165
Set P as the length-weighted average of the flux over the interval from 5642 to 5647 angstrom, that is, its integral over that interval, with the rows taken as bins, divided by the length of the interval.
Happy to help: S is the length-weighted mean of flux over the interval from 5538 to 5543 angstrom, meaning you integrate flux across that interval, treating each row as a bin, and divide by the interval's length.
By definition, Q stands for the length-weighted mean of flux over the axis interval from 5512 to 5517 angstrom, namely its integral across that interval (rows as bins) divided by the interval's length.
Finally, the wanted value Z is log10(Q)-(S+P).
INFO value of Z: -41.2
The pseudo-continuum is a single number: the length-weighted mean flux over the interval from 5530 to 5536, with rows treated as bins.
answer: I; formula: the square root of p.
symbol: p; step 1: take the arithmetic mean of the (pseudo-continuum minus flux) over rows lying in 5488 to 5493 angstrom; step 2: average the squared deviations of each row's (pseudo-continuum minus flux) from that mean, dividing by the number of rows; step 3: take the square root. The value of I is 0.89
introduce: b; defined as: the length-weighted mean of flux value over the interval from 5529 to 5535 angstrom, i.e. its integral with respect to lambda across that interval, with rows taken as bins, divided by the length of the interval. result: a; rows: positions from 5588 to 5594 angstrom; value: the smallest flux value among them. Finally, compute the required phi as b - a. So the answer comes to 4.2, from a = 16.68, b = 20.9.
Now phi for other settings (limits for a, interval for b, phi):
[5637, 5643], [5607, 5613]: 0.9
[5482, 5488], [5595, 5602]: 1.1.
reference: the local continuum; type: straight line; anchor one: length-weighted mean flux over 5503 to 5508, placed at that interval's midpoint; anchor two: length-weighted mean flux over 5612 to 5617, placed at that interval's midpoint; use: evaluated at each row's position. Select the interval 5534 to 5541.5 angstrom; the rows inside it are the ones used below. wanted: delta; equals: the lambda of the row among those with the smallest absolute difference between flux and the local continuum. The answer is 5540.84 angstrom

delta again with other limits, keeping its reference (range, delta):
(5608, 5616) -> 5611.46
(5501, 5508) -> 5506.50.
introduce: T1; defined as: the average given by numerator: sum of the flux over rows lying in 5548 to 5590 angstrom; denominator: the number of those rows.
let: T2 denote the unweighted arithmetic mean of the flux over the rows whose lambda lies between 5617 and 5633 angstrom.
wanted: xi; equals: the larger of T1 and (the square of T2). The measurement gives 434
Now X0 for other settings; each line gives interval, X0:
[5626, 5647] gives 9242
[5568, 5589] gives 9120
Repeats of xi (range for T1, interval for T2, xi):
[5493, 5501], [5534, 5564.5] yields 459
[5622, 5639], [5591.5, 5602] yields 407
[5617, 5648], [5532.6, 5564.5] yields 456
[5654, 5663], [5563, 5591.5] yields 431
